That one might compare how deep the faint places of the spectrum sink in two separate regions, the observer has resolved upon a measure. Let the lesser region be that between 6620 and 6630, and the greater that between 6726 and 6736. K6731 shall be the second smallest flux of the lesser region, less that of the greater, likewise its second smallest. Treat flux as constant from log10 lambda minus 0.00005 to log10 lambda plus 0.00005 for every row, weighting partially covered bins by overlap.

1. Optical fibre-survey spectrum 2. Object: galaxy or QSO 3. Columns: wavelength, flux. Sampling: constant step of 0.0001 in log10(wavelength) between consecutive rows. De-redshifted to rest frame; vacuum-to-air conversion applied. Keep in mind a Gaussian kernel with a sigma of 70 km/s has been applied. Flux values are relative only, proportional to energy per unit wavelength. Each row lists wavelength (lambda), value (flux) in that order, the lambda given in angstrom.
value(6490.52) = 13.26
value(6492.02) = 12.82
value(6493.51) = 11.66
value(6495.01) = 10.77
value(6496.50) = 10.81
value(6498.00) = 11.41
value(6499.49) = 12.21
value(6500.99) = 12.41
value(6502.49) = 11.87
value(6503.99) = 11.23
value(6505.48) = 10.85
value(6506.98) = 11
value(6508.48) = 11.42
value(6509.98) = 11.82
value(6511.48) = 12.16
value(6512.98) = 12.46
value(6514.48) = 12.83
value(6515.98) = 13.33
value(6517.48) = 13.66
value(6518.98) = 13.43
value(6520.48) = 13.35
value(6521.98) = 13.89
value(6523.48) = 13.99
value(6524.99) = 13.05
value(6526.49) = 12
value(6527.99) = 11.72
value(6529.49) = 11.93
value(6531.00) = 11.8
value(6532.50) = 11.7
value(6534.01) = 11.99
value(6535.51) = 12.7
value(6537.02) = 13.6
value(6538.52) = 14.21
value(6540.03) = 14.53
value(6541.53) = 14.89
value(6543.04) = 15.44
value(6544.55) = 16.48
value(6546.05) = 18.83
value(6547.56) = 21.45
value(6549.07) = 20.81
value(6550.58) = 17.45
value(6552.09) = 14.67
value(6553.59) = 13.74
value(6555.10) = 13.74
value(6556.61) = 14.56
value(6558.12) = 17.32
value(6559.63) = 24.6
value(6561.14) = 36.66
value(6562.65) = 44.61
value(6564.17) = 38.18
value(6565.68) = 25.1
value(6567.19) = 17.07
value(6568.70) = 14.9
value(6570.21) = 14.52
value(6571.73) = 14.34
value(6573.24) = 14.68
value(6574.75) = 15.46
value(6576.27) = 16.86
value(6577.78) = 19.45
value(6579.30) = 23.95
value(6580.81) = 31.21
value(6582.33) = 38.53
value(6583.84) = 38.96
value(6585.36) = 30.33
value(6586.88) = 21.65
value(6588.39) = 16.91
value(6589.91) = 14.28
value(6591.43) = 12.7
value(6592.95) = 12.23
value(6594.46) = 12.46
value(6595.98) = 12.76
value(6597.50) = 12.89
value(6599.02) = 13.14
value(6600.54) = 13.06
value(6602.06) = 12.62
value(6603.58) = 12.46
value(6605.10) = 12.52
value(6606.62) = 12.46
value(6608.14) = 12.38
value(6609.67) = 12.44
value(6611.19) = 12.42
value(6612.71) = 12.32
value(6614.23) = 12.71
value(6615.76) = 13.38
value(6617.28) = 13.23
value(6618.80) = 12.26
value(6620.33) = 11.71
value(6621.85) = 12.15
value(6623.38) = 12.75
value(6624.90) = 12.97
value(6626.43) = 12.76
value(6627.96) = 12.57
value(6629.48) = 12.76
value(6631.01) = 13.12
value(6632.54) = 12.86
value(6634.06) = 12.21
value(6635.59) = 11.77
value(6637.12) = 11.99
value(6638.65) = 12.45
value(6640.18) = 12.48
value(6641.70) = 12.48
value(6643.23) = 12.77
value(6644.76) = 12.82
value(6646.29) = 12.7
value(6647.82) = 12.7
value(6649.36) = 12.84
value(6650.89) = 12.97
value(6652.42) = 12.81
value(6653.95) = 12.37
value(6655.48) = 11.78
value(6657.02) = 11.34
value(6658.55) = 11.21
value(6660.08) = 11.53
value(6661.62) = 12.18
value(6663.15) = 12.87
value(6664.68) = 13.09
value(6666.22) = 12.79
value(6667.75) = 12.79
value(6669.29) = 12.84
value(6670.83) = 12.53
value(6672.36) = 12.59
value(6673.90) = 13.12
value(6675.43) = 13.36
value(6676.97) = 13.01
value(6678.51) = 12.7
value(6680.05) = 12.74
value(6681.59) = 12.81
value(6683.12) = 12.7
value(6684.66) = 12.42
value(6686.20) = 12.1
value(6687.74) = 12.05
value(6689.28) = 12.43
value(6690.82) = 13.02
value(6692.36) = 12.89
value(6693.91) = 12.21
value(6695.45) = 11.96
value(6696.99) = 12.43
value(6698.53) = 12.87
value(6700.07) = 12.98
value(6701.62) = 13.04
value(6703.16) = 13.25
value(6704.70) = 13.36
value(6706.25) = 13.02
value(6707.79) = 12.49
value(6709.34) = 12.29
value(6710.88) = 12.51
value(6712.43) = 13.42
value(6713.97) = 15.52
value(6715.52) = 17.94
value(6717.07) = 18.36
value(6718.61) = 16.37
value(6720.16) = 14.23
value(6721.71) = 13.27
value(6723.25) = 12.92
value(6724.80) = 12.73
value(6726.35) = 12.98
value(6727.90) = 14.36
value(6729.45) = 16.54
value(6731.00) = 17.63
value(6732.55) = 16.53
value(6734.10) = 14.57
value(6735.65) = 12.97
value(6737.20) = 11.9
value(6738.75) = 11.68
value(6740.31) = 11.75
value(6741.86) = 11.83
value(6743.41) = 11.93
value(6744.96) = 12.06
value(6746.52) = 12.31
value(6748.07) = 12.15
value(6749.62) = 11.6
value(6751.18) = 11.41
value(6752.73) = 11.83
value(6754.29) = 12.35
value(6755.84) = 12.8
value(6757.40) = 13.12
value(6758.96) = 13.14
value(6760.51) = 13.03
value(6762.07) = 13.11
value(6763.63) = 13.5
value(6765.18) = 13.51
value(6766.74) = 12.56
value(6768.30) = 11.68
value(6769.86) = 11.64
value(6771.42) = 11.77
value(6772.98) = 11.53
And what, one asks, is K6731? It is -0.8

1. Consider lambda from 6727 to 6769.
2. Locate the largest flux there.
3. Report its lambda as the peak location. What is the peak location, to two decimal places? 6731.00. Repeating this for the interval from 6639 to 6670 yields 6664.68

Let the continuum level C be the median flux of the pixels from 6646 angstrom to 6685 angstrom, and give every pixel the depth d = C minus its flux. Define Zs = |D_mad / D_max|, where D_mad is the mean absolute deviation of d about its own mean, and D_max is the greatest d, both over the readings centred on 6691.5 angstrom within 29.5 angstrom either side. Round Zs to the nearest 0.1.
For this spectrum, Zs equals 1.2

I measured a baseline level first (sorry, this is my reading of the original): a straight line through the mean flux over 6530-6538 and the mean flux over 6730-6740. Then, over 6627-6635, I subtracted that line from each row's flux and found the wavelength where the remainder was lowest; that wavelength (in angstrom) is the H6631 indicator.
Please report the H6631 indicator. 6634.06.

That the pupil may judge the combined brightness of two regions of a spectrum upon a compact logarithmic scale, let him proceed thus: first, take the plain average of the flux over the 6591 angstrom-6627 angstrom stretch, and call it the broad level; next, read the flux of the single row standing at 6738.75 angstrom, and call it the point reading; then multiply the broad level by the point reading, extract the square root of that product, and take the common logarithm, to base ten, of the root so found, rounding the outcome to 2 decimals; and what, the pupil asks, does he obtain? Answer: 1.08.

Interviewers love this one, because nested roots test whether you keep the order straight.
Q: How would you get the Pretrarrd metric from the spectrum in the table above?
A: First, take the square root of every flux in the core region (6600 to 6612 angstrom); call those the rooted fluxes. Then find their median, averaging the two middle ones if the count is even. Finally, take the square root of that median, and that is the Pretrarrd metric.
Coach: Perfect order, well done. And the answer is 1.88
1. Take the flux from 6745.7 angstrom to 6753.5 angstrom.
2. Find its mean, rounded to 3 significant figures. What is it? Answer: 11.9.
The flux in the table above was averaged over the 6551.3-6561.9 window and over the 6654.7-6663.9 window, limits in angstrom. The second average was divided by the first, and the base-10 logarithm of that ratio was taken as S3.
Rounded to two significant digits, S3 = -0.21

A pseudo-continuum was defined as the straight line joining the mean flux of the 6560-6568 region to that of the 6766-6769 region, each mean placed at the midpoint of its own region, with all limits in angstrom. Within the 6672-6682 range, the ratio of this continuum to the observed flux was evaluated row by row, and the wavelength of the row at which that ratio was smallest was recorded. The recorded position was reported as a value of 6675.43 angstrom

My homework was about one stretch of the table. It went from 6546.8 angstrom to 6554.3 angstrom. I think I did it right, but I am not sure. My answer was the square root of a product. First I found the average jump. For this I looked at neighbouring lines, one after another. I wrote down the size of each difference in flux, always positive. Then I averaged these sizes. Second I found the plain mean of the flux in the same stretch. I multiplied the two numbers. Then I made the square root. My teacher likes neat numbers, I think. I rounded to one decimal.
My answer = 5.8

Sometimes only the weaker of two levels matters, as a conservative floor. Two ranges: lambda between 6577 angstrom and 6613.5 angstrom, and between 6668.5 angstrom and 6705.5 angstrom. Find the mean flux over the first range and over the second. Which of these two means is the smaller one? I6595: 12.7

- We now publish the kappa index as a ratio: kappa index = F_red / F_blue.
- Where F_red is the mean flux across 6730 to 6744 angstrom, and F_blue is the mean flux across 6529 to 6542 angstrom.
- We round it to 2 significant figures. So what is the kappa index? 1.0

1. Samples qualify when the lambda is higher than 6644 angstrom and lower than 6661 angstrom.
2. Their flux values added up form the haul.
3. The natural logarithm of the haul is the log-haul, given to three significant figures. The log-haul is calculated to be 4.91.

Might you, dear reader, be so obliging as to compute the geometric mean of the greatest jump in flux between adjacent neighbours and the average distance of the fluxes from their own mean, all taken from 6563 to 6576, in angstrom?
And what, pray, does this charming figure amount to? 9.0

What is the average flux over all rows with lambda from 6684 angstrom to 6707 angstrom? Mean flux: 12.7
